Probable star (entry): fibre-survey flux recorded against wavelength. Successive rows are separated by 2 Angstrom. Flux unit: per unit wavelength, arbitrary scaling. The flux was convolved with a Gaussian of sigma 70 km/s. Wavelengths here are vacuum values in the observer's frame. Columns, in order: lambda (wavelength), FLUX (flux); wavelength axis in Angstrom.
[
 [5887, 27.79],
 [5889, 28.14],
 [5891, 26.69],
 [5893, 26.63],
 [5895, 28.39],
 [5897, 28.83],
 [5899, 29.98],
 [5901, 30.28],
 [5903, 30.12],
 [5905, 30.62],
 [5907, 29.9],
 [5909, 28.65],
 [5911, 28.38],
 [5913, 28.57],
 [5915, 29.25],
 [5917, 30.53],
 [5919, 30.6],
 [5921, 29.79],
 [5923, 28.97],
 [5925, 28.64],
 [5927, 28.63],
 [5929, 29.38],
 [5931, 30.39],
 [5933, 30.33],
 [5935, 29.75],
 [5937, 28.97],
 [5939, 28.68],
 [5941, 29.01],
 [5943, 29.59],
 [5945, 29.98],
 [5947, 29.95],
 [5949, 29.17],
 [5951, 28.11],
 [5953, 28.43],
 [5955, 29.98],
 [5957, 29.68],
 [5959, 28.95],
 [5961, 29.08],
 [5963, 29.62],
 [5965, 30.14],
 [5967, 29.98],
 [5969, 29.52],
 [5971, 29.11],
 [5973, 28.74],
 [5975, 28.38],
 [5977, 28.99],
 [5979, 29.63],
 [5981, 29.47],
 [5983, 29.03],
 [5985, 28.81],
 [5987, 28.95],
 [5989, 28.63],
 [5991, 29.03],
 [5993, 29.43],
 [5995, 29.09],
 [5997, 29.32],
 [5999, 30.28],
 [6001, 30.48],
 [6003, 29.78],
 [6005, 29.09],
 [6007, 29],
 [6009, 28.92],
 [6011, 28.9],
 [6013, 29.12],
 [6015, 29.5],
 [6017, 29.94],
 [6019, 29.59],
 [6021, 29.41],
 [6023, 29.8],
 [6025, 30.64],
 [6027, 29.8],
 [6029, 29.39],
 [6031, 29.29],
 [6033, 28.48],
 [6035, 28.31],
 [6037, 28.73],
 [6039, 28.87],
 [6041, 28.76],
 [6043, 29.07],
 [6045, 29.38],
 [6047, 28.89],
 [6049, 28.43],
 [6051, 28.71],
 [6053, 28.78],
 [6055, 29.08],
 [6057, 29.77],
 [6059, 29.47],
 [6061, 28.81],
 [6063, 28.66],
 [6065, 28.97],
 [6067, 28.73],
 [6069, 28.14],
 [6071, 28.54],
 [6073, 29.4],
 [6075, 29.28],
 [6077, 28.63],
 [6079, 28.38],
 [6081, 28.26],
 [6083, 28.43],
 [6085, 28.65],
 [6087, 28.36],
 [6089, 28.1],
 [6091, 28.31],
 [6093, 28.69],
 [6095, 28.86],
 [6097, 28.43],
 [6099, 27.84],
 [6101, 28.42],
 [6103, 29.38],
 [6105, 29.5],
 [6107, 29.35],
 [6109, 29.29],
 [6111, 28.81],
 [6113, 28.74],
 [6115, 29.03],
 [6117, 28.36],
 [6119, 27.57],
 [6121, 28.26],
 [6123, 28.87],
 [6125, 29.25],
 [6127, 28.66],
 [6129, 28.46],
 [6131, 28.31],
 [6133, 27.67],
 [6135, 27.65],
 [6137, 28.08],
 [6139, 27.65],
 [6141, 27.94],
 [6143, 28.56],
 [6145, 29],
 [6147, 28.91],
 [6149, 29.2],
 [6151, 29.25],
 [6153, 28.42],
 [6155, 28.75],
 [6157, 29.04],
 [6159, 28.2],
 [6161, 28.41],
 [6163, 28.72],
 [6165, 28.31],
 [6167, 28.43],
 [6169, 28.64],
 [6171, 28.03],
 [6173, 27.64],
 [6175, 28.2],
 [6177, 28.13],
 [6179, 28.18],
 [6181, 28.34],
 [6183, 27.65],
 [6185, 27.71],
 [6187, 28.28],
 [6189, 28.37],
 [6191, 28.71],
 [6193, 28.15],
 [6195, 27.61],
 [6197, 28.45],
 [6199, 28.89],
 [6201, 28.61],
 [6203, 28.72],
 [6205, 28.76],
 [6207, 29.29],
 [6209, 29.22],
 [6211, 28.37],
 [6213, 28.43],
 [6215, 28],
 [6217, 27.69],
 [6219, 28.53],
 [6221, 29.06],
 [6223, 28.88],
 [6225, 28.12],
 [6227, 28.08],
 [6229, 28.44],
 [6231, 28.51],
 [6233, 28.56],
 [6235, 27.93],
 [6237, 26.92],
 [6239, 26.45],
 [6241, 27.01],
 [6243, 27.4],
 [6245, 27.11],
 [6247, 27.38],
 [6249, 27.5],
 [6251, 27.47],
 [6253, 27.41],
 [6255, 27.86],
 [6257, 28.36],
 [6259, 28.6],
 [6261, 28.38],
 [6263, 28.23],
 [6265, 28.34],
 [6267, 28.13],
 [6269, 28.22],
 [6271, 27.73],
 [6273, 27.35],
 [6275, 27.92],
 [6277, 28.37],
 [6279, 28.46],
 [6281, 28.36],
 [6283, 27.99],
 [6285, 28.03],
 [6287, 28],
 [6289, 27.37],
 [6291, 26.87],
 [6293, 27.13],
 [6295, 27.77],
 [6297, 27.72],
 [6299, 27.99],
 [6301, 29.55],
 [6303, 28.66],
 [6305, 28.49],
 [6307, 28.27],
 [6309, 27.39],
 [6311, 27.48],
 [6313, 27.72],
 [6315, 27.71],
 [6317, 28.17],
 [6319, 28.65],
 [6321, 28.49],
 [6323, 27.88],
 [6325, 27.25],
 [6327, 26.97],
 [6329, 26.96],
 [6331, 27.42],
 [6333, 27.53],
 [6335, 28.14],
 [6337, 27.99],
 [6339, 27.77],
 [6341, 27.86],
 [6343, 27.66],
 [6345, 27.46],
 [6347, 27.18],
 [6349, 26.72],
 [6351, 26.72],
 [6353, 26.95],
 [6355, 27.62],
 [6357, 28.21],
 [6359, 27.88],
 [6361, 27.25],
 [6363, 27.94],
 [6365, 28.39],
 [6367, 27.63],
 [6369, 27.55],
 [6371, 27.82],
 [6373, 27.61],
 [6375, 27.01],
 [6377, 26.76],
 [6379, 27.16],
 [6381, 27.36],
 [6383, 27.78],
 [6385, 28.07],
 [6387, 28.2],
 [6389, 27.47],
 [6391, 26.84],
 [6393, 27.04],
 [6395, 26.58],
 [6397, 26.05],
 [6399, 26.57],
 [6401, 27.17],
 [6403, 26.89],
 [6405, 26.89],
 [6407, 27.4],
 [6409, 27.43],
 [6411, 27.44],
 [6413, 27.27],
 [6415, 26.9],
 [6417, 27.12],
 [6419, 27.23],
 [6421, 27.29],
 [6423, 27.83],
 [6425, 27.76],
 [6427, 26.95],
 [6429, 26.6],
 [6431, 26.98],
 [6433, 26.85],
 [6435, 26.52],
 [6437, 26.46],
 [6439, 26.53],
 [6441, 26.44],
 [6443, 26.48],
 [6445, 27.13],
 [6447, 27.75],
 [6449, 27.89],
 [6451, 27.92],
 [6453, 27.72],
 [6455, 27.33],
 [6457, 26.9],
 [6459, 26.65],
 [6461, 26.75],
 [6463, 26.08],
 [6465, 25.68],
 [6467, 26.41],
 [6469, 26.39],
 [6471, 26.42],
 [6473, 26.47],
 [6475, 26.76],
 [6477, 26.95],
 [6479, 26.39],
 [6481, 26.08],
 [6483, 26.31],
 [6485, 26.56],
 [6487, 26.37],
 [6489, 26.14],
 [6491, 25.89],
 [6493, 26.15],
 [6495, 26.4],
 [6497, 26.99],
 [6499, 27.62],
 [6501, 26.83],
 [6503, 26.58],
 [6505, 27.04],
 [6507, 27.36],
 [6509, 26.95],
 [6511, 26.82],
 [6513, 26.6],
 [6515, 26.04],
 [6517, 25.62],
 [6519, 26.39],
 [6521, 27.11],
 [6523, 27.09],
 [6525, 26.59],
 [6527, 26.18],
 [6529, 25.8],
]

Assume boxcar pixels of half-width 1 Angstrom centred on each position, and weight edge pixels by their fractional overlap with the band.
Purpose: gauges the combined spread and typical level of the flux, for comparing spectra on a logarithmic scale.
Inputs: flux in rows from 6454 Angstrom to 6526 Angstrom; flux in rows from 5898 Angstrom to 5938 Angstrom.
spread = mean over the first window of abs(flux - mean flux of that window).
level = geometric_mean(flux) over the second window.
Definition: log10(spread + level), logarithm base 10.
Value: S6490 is 1.48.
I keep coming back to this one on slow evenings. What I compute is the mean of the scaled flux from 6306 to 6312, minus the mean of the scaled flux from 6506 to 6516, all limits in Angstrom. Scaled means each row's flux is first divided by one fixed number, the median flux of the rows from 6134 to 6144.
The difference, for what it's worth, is 0.034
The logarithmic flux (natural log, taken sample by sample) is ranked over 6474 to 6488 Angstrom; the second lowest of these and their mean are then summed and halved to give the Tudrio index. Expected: 3.27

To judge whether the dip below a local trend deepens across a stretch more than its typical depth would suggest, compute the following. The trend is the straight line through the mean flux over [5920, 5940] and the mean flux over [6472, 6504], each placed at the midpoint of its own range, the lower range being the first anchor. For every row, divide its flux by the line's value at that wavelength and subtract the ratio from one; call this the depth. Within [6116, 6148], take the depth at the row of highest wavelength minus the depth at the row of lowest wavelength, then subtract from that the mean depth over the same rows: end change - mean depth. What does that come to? -0.025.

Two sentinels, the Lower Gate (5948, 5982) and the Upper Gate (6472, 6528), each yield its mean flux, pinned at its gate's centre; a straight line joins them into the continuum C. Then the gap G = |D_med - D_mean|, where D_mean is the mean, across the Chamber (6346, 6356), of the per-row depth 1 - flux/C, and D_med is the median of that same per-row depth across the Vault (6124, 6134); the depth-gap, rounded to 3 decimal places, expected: 0.012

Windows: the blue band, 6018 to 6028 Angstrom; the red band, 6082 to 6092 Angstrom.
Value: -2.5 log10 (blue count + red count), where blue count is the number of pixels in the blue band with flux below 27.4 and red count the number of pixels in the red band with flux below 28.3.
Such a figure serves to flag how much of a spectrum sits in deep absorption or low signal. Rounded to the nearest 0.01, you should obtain 0.00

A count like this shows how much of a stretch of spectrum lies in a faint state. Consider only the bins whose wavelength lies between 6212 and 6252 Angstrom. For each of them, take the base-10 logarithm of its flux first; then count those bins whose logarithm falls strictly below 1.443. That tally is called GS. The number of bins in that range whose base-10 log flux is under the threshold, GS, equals 9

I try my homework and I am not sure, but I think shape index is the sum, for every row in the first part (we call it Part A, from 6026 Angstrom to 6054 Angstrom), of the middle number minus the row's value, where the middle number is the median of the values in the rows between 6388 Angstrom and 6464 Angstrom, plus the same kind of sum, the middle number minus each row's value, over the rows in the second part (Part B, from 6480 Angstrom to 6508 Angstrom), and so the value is -22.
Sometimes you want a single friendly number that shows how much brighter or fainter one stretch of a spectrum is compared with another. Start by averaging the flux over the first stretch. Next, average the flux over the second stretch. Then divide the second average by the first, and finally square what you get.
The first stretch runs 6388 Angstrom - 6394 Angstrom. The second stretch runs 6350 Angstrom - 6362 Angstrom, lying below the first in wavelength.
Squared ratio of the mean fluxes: 1.02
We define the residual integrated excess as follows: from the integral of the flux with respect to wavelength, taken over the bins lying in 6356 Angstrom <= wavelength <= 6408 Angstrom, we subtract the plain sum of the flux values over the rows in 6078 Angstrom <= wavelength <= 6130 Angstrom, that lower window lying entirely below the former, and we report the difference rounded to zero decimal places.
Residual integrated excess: 679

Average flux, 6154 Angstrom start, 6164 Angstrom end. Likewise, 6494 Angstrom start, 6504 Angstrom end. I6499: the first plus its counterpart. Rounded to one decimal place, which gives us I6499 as 55.5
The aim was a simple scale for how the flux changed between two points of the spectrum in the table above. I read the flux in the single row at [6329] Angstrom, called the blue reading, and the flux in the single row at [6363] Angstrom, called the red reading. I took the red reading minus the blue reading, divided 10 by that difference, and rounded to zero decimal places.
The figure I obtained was 10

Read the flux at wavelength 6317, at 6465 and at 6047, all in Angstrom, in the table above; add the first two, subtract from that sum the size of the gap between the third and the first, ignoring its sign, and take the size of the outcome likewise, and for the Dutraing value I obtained 53.1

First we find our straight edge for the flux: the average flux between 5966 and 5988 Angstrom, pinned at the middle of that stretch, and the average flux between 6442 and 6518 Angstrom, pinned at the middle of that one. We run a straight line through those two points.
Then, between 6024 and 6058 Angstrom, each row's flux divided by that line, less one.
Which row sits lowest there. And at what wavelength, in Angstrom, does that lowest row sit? 6035 Angstrom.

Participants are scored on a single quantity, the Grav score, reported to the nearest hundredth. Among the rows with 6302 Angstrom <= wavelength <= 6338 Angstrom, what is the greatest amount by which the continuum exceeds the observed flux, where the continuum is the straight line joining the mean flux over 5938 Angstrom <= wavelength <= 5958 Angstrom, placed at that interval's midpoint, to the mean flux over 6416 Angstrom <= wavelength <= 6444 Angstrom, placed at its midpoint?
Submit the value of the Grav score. 0.46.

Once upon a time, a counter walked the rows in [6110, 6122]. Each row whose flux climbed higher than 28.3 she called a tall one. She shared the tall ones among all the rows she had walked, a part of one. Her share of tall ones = 0.67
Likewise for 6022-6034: 1.00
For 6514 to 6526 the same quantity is 0.00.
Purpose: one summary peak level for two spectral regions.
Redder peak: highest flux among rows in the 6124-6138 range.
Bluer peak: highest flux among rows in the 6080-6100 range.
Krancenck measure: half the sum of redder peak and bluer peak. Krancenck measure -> 29.1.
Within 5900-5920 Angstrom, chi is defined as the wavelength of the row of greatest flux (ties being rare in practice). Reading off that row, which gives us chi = 5905 Angstrom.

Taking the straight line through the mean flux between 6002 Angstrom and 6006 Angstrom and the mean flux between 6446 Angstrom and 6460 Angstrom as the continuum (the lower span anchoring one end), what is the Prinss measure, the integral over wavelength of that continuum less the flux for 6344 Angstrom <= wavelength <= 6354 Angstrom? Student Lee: 9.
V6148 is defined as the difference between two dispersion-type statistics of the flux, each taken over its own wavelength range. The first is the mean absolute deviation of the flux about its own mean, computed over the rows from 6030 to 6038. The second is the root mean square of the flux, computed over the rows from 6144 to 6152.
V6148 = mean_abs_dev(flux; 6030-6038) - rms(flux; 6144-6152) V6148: -28.8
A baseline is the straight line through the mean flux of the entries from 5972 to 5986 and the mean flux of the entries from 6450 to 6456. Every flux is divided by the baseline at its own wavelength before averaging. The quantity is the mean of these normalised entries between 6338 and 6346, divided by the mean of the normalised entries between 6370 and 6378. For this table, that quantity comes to 1.01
